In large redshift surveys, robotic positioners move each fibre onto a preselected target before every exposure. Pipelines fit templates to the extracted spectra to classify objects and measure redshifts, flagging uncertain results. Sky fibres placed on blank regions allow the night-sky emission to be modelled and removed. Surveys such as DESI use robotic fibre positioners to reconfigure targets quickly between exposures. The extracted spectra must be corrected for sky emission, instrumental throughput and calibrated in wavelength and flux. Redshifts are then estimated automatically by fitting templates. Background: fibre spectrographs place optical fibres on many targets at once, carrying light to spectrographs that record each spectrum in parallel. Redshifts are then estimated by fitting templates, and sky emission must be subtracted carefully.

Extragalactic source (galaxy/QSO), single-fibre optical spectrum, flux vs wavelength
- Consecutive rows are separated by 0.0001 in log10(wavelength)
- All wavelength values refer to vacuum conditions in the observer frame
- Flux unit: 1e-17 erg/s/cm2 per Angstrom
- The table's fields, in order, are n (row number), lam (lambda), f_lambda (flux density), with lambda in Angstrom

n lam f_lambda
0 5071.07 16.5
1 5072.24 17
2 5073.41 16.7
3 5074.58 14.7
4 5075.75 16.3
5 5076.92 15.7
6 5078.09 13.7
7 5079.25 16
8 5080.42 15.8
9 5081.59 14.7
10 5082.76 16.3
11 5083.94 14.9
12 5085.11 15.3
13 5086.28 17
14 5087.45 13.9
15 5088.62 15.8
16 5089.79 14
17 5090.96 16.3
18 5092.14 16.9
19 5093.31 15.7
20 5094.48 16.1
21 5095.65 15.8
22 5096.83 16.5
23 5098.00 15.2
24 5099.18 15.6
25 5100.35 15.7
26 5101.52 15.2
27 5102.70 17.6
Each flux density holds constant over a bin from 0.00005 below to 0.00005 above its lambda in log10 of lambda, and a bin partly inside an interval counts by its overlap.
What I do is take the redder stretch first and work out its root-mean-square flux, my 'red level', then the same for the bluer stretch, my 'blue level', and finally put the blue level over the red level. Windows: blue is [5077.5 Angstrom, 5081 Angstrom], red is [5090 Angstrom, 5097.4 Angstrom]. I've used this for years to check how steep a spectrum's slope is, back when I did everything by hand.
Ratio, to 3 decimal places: 0.937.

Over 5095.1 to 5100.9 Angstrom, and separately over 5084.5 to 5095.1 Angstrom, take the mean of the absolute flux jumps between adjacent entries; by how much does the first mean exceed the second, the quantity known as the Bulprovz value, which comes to -1.0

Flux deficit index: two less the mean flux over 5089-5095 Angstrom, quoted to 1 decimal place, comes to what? -13.8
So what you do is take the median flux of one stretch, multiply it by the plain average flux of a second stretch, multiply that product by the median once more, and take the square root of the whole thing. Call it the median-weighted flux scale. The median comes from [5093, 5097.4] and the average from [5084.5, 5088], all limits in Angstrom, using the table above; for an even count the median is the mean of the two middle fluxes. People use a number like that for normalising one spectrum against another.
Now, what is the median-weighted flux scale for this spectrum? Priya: 62.6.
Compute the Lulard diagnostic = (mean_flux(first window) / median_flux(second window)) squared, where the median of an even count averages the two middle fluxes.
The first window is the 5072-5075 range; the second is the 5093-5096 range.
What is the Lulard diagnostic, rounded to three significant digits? 1.04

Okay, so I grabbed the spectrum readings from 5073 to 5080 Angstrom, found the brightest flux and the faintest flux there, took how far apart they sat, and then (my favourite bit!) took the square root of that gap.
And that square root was 1.73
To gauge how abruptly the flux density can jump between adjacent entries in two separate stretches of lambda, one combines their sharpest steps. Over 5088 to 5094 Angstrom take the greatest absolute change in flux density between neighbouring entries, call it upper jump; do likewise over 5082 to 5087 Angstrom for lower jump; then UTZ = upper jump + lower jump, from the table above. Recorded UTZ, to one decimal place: 4.0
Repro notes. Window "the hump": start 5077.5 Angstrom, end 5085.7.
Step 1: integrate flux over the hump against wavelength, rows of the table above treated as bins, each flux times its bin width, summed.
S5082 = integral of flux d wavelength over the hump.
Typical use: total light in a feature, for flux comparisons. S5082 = 125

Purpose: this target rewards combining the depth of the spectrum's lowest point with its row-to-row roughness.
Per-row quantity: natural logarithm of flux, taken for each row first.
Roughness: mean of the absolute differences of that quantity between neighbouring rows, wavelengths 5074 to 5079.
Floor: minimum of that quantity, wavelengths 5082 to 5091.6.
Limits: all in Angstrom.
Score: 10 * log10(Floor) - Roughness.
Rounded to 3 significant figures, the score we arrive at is 4.11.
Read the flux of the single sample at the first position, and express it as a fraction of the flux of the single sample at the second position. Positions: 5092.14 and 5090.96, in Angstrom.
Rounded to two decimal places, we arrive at 1.04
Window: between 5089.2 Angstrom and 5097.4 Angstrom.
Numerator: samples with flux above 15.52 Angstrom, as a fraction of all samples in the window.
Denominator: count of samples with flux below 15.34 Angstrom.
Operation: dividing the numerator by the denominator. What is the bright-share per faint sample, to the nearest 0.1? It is 0.9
